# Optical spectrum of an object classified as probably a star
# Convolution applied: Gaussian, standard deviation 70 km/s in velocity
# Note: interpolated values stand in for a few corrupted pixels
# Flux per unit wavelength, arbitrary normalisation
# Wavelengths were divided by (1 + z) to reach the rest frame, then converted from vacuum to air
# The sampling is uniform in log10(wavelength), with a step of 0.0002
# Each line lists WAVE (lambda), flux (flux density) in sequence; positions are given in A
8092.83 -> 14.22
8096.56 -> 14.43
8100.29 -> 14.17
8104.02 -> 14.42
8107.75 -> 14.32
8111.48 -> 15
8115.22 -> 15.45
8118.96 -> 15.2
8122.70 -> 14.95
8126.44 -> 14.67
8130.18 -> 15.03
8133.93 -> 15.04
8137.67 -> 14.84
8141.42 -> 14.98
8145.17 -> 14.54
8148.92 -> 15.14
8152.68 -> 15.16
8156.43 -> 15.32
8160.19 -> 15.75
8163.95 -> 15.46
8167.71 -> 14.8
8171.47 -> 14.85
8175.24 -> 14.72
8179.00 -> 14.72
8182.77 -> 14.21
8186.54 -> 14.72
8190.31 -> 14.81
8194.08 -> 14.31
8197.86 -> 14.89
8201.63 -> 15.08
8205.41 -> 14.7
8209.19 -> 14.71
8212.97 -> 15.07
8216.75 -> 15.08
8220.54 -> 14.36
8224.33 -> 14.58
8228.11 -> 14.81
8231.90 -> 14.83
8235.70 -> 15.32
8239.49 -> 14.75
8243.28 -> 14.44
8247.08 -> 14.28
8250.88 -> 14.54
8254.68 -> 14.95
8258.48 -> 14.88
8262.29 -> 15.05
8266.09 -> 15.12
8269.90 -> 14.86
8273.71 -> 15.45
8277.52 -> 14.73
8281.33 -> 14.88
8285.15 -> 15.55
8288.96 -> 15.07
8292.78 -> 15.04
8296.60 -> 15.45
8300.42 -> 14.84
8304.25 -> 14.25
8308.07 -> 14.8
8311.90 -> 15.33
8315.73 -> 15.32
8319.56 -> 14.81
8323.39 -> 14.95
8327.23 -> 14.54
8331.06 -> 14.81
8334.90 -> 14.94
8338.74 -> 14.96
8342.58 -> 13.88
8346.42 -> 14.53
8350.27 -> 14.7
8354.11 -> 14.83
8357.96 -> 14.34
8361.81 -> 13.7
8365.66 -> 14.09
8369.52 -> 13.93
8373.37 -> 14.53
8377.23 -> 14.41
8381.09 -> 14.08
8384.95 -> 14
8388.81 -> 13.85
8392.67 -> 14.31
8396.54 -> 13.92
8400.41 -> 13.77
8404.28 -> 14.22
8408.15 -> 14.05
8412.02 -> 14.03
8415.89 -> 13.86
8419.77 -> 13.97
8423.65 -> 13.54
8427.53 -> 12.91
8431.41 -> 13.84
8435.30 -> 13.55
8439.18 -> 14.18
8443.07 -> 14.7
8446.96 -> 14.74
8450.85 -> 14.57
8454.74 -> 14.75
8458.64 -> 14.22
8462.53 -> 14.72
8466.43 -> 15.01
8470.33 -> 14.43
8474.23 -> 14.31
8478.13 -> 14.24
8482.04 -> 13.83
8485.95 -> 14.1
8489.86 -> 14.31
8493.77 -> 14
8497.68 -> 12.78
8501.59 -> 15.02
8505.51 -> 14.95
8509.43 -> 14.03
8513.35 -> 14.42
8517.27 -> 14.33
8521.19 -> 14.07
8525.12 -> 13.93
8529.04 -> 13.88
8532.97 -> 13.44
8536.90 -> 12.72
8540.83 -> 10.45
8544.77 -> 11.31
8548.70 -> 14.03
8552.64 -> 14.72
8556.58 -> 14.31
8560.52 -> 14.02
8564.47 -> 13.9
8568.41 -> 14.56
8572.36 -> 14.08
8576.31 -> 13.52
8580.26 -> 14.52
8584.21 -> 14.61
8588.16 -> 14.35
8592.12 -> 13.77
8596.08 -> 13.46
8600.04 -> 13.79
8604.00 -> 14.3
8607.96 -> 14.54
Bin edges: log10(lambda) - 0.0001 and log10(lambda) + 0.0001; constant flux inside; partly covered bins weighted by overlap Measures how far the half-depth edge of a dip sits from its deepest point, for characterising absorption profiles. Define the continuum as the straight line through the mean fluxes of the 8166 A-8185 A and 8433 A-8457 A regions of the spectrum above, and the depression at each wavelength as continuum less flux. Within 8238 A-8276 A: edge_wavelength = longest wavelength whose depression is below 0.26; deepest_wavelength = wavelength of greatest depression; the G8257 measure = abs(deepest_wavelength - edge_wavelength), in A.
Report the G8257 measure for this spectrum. 26.6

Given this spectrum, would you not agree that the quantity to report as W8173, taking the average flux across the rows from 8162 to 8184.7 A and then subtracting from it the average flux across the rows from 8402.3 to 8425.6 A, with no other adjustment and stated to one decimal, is 0.8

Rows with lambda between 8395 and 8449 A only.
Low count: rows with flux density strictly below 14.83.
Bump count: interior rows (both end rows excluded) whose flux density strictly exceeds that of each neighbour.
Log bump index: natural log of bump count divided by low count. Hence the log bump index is -1.5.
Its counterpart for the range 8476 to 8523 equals -1.2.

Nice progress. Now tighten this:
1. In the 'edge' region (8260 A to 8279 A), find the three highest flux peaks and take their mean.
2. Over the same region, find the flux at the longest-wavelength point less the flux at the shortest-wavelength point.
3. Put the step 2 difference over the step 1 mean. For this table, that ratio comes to -0.02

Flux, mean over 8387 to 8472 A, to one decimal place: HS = 14.1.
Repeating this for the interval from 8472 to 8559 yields 13.8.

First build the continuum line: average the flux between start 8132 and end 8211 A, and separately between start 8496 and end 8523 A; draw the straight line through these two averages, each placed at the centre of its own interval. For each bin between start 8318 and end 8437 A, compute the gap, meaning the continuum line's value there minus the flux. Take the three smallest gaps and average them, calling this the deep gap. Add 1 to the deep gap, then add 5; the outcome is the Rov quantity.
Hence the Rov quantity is 5.63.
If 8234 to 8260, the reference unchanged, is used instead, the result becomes 5.69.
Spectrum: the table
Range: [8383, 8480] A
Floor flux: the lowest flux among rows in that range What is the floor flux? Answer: 12.91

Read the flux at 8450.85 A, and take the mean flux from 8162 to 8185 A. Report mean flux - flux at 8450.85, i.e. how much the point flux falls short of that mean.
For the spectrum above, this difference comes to 0.22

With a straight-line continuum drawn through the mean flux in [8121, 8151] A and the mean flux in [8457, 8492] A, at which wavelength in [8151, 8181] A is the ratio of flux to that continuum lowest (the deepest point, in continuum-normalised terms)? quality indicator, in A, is 8175.24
